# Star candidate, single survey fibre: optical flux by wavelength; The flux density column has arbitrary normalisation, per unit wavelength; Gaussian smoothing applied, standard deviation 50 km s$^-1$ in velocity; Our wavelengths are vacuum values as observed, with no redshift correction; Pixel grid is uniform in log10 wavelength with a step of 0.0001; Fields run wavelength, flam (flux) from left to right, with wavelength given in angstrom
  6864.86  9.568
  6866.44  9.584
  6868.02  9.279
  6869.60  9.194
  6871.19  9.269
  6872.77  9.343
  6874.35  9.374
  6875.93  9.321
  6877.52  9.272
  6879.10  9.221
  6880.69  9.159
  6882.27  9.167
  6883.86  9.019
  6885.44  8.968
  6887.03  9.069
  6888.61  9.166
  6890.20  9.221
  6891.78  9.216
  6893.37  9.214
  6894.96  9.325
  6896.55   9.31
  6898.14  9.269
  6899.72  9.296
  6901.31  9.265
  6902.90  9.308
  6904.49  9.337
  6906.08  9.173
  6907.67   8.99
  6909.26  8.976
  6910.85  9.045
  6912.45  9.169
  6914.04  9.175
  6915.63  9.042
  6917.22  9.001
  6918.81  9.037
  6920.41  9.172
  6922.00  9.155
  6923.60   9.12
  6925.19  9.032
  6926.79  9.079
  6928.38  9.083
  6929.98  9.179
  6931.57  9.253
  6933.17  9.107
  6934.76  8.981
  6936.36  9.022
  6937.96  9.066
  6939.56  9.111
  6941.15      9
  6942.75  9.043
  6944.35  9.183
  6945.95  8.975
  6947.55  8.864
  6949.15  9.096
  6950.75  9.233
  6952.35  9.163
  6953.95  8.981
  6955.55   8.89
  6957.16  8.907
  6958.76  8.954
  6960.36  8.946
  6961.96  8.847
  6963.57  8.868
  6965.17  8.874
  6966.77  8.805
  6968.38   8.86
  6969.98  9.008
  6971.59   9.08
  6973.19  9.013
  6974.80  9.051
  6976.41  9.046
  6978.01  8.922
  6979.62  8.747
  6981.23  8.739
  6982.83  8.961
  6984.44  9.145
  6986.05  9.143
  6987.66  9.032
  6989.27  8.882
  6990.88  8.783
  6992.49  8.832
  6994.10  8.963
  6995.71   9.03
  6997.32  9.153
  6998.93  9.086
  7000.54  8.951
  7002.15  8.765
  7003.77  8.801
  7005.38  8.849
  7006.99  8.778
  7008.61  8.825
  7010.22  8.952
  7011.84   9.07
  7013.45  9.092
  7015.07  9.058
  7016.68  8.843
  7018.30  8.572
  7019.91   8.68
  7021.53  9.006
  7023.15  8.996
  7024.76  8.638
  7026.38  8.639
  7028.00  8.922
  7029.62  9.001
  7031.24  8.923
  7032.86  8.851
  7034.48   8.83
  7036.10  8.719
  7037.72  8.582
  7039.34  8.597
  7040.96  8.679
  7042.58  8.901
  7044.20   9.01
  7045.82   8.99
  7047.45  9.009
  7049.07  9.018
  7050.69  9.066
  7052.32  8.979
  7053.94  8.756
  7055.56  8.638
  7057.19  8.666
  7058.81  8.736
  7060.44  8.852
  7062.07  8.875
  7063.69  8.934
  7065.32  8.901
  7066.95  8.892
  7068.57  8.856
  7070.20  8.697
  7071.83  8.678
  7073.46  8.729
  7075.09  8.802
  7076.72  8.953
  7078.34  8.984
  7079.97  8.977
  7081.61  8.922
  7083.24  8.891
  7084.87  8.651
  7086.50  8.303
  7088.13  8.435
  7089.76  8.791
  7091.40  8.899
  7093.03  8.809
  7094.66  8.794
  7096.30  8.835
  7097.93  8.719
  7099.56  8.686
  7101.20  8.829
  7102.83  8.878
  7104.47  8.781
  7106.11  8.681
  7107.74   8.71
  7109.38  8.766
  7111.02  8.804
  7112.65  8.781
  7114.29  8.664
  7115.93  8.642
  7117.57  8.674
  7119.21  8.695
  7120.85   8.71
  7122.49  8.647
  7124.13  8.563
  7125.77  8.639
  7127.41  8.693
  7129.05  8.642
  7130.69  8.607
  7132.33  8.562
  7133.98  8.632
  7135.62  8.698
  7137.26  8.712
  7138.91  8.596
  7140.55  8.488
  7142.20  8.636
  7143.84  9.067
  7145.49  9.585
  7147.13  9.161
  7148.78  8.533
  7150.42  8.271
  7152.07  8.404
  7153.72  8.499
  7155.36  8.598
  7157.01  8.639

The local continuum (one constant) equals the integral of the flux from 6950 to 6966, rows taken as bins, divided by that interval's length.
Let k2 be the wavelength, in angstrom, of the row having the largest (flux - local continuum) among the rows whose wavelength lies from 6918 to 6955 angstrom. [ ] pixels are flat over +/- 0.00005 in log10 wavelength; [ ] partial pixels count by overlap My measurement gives 6931.57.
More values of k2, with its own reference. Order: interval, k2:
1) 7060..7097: 7078.34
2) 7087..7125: 7091.40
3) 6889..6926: 6904.49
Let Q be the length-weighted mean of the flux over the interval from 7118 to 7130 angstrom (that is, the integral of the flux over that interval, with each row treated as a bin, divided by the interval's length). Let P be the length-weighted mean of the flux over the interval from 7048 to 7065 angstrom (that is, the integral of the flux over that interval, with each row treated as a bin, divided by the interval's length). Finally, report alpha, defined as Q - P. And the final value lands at -0.20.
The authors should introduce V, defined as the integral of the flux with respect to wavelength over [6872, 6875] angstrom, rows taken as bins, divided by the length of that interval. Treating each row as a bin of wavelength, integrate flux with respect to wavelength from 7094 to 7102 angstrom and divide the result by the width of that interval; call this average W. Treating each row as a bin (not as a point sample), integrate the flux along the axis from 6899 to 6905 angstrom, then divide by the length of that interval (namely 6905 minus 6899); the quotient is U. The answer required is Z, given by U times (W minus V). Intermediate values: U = 9.3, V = 9.37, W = 8.77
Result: -6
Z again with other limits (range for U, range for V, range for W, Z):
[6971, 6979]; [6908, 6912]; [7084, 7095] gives -3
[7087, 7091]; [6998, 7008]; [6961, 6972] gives 0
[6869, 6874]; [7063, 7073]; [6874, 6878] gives 5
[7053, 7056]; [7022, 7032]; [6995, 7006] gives 1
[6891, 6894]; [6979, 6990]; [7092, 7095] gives -1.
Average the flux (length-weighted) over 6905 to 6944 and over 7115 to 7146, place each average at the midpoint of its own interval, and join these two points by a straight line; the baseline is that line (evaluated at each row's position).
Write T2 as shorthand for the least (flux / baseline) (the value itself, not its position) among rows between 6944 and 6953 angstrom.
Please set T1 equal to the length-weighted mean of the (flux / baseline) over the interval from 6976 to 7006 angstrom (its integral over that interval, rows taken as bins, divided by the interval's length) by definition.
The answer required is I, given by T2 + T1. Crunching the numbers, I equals 1.98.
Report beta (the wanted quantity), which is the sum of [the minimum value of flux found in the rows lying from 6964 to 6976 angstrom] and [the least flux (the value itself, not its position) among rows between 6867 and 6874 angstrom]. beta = 18.0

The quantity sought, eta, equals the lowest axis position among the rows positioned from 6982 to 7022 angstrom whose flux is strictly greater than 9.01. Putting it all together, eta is 6984.44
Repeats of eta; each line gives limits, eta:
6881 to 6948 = 6882.27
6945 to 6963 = 6949.15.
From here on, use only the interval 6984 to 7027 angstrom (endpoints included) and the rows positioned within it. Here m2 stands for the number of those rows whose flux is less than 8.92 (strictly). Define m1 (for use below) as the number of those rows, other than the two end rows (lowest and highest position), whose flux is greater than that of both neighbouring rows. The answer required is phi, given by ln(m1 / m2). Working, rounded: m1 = 4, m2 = 13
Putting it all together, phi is -1.2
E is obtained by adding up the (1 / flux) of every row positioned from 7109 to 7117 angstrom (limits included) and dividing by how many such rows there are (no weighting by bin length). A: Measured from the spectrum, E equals 0.115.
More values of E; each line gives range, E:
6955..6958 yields 0.112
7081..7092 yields 0.115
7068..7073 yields 0.114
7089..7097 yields 0.113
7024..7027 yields 0.116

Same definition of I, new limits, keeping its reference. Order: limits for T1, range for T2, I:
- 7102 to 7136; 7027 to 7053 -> 1.96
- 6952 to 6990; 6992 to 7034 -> 1.96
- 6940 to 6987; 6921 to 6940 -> 1.99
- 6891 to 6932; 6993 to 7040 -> 1.97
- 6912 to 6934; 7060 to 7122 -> 1.95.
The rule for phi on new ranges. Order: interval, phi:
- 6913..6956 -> 0.9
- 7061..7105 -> -1.5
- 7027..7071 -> -1.4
